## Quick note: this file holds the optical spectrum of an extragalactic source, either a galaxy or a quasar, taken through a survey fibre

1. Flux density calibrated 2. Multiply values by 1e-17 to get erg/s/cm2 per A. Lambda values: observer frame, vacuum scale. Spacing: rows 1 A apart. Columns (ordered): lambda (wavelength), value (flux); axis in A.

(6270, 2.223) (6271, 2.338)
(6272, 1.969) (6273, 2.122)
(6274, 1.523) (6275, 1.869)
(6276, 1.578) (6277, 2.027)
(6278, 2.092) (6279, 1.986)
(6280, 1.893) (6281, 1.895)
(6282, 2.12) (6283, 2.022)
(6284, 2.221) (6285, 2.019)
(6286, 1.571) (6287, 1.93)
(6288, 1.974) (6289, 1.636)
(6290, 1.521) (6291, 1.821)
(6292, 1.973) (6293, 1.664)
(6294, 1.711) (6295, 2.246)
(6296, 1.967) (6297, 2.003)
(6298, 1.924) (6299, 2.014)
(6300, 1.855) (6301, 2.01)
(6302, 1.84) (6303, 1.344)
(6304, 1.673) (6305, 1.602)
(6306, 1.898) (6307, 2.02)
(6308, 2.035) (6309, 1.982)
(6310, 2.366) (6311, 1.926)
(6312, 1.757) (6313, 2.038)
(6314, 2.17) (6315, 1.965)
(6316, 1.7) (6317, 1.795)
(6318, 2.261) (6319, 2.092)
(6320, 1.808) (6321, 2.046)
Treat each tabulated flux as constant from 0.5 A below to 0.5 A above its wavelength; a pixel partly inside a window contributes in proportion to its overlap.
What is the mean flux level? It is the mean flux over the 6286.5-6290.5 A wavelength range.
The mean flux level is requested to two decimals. 1.77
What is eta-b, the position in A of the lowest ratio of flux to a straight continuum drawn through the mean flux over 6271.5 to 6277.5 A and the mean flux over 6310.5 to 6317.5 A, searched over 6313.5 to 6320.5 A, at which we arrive 6316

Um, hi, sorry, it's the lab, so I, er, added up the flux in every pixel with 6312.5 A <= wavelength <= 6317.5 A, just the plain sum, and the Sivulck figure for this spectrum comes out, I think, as 9.7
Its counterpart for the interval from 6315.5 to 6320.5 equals 9.7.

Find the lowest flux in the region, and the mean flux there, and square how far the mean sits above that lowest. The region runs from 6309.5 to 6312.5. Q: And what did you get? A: 0.07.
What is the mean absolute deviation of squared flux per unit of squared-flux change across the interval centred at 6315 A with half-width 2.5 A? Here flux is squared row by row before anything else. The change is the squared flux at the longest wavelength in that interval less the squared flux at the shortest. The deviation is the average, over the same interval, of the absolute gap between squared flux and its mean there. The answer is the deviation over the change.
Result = -0.6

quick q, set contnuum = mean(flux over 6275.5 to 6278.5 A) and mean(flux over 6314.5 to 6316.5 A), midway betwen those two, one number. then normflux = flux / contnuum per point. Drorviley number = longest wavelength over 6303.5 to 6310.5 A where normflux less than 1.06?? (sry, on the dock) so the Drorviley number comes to 6306 A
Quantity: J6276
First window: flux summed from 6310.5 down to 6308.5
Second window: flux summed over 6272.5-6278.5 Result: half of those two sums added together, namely 7.8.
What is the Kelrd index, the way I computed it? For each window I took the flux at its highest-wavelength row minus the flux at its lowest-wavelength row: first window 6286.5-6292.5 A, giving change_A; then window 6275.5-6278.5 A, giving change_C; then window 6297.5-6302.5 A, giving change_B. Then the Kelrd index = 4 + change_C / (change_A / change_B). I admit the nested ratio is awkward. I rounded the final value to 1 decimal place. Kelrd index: 3.0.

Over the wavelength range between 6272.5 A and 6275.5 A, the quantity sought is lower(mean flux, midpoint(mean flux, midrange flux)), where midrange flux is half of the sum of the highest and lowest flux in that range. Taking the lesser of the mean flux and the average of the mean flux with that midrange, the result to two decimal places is 1.83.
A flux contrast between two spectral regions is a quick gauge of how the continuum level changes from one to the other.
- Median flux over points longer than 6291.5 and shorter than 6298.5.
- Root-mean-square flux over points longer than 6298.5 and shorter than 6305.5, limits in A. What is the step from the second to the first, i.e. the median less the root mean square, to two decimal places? 0.19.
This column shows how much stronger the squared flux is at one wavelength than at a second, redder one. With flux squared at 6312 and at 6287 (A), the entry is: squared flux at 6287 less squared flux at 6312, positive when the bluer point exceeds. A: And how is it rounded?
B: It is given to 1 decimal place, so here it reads 0.6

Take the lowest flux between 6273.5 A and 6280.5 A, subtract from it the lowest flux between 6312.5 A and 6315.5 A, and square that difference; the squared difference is 0.195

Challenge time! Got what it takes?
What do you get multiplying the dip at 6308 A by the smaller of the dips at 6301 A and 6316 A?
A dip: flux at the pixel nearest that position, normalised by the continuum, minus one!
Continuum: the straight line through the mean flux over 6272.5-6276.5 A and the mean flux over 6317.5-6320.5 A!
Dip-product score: -0.0042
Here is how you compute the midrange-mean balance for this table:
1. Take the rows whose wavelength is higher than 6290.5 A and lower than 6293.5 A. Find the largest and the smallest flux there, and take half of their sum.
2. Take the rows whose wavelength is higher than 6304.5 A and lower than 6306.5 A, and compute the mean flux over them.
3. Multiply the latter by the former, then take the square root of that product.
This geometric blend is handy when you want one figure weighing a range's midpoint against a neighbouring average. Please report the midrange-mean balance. 1.78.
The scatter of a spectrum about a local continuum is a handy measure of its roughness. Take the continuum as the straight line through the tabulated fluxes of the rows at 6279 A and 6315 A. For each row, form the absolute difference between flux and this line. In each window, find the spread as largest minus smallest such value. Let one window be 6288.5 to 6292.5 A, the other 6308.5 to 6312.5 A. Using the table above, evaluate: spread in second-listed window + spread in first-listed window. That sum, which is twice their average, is 0.84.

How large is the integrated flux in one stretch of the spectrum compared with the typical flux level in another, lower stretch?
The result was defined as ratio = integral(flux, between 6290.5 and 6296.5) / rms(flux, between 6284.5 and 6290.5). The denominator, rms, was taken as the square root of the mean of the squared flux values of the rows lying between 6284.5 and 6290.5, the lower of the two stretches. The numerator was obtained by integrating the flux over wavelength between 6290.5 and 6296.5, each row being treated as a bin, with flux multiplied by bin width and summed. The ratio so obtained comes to 6.37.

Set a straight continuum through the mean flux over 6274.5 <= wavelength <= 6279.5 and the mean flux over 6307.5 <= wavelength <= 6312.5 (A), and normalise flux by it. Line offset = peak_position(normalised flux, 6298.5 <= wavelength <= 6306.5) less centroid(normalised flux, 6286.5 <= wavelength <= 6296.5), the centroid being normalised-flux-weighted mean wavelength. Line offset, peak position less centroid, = 7.4 A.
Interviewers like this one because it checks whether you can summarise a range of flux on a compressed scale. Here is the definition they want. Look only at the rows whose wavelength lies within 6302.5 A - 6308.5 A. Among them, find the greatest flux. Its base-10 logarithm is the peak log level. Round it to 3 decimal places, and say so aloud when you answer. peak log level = 0.309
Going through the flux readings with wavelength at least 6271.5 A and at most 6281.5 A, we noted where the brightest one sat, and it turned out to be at 6273 A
